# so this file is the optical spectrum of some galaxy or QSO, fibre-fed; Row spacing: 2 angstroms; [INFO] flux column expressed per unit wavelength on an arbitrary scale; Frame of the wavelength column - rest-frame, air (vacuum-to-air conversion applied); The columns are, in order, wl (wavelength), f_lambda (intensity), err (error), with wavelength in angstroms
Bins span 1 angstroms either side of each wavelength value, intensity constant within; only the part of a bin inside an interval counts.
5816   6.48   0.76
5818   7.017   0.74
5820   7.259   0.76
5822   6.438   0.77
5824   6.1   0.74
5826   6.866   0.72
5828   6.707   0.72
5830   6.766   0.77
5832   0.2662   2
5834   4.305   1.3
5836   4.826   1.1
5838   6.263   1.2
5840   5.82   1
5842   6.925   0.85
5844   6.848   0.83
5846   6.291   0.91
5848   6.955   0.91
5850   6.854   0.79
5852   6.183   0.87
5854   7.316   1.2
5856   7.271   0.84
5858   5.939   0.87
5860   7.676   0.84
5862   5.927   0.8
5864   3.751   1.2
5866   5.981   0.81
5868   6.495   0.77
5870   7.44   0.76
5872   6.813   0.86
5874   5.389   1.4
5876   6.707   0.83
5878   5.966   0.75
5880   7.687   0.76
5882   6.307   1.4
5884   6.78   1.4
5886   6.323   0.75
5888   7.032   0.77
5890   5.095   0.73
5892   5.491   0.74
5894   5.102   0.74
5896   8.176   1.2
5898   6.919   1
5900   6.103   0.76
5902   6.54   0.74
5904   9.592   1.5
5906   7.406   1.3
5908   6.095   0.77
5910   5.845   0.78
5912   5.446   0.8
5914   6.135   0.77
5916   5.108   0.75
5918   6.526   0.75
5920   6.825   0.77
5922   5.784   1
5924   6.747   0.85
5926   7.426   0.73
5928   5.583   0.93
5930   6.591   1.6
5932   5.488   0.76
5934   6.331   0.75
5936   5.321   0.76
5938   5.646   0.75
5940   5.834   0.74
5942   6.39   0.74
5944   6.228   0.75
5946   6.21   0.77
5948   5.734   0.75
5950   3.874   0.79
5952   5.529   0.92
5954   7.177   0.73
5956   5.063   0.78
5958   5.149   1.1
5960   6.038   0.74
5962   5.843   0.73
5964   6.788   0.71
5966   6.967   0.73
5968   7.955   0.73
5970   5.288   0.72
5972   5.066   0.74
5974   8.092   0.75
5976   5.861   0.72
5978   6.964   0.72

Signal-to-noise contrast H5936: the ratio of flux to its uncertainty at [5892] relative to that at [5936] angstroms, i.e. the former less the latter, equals 0.4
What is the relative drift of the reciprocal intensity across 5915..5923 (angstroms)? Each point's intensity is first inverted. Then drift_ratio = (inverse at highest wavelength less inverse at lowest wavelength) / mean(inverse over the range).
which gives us -0.14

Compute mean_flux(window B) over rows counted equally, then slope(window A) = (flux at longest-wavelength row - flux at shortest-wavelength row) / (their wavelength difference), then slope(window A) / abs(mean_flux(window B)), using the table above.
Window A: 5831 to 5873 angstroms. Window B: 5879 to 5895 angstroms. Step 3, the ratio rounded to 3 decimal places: 0.026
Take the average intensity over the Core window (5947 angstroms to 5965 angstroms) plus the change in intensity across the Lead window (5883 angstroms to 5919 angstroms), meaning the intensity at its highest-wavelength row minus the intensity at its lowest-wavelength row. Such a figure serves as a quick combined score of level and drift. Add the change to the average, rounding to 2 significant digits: 5.4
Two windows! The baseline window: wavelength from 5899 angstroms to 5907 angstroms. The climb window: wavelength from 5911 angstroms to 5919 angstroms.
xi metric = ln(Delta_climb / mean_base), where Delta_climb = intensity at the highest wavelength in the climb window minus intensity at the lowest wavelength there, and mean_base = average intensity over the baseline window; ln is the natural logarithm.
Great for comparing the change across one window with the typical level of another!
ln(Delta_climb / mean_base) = -1.93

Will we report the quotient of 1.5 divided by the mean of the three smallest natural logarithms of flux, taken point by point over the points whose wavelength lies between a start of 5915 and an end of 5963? 0.98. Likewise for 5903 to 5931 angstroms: 0.89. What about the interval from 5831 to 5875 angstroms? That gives 3.09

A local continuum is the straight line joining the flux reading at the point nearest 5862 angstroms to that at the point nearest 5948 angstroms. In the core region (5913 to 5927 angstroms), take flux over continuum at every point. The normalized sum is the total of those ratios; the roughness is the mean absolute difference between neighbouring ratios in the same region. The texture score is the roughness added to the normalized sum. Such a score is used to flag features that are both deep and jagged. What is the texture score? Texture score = 7.8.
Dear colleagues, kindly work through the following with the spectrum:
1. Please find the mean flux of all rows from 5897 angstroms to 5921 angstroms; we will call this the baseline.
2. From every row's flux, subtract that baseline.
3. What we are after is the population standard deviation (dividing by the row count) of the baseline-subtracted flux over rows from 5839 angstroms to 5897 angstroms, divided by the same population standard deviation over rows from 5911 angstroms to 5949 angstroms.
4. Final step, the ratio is 1.6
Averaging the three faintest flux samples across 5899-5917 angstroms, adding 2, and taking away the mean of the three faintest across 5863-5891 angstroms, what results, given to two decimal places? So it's 2.72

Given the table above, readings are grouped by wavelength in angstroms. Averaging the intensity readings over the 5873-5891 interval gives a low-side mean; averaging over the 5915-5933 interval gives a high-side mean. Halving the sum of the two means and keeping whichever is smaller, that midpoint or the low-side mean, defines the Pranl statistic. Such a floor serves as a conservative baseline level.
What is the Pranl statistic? 6.3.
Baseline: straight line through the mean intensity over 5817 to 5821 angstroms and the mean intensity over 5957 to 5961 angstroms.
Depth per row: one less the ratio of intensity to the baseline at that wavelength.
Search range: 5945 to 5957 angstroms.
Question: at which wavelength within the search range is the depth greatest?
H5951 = 5950 angstroms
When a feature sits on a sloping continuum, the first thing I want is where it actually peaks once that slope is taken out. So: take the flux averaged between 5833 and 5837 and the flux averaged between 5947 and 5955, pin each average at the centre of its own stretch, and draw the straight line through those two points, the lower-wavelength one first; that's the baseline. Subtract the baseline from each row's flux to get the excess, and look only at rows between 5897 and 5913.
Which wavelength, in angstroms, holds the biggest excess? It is 5904 angstroms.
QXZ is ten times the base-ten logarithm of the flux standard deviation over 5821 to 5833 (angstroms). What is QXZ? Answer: 4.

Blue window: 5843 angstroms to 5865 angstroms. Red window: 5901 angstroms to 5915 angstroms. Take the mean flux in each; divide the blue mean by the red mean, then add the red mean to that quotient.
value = 7.7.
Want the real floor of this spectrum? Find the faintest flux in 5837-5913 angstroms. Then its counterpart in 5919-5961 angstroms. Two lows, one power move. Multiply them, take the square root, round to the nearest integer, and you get 4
